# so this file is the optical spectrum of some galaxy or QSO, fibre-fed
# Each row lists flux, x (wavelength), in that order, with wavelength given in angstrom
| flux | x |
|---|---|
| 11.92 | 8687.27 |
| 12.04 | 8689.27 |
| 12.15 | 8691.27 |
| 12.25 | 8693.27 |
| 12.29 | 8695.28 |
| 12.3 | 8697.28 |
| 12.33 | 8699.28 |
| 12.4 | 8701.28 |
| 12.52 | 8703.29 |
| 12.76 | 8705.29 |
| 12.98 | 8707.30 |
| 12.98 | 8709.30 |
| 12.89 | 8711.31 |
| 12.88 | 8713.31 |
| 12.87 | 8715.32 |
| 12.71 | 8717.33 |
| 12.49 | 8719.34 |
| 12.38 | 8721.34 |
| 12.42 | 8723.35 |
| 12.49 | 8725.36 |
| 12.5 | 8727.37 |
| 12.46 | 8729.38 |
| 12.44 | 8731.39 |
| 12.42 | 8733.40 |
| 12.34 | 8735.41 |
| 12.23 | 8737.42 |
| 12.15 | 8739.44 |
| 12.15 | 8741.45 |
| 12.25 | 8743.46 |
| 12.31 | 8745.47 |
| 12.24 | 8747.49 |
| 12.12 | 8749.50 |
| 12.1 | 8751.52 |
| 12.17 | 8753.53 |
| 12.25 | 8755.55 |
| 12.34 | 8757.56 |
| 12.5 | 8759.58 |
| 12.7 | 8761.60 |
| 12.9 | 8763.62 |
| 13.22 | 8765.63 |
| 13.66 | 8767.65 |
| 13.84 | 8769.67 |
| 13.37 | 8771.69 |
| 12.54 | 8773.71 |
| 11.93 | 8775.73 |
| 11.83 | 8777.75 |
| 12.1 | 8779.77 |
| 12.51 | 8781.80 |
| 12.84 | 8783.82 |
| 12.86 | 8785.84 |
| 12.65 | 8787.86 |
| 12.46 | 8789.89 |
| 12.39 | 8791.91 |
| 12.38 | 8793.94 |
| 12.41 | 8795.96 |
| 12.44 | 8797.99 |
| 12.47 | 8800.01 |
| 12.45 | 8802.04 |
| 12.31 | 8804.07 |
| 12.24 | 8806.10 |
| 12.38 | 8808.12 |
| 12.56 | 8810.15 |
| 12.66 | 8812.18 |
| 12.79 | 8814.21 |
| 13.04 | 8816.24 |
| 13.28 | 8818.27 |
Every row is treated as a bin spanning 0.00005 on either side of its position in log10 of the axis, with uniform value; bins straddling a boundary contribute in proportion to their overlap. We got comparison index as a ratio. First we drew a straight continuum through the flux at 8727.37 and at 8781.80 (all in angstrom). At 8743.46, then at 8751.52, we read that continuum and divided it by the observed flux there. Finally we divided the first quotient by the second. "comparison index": 0.99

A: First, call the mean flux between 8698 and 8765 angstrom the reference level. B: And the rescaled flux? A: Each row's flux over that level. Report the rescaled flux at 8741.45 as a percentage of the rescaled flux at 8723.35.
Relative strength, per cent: 98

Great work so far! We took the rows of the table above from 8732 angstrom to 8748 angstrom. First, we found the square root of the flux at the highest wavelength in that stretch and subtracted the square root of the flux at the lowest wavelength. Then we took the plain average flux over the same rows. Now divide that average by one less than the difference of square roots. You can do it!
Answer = -12.0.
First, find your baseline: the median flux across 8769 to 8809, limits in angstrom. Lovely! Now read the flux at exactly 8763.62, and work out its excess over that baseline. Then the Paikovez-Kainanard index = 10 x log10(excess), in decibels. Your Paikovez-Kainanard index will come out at -3.4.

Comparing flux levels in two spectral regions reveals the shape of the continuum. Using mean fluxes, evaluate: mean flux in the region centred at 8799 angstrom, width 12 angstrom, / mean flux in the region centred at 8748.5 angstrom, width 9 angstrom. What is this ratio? 1.02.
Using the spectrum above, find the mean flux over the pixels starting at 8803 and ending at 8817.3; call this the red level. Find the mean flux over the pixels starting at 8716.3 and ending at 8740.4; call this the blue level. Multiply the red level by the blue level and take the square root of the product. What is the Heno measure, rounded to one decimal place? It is 12.5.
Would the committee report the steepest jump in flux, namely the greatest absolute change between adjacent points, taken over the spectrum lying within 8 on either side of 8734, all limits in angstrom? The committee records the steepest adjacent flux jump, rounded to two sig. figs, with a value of 0.11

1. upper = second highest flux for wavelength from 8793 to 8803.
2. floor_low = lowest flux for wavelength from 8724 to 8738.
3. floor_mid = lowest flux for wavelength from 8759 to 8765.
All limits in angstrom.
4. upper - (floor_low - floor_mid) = 12.7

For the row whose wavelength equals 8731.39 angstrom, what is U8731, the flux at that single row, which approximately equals 12.44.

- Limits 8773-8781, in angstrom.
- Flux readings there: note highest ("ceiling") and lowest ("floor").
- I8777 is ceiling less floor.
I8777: 0.7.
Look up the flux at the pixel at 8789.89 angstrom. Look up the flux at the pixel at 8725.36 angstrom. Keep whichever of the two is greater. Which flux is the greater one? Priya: 12.5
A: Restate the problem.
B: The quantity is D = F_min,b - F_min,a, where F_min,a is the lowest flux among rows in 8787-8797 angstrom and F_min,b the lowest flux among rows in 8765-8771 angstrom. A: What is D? 0.8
